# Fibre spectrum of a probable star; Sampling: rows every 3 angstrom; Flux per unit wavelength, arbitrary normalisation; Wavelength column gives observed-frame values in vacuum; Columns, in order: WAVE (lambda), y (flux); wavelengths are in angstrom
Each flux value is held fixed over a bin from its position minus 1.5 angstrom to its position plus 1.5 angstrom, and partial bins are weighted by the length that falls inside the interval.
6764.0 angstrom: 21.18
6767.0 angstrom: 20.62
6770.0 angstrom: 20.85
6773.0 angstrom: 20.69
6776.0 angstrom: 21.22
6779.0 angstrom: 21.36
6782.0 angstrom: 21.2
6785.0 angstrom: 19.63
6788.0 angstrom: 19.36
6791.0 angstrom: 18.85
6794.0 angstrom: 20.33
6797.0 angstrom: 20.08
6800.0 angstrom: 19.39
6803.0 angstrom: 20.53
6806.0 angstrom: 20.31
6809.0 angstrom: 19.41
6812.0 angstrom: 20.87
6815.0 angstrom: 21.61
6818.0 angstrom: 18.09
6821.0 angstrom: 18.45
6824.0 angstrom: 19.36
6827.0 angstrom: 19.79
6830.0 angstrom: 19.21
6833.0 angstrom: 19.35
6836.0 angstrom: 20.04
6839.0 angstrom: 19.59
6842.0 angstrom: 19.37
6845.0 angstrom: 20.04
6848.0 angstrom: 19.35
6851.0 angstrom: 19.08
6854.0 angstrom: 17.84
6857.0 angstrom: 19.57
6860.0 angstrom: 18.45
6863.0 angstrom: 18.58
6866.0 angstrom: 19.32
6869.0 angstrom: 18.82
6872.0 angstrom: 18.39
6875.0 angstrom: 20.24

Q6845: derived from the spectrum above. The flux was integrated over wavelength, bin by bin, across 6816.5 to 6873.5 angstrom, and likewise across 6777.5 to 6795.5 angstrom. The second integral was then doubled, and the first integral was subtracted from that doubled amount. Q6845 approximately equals -364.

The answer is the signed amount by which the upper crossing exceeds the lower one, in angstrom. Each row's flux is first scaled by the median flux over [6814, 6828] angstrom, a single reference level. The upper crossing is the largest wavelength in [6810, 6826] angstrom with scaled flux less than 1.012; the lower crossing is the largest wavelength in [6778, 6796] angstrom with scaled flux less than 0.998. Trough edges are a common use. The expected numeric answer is 33 angstrom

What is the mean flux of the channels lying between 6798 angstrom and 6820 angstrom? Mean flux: 20.0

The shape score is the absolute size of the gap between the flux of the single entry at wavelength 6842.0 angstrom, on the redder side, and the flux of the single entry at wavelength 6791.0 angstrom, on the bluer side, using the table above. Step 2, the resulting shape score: 0.5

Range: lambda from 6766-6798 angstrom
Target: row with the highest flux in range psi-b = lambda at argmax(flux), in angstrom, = 6779.0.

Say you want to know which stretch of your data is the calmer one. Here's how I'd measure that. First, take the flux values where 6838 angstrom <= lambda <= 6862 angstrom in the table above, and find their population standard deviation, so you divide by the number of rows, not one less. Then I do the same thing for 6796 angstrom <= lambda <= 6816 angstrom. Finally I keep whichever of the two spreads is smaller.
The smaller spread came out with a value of 0.66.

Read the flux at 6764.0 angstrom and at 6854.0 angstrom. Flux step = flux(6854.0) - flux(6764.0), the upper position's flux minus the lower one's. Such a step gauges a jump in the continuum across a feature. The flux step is -3.3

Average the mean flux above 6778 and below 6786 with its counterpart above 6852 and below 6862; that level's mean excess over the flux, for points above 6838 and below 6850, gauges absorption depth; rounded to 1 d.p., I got 0.1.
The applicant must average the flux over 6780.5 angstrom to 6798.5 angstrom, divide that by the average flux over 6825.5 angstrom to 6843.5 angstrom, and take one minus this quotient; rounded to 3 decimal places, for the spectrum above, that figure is -0.018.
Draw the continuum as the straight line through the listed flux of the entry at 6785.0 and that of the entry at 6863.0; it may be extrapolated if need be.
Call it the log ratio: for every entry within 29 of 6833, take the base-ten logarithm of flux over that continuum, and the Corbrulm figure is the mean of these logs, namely 0.0104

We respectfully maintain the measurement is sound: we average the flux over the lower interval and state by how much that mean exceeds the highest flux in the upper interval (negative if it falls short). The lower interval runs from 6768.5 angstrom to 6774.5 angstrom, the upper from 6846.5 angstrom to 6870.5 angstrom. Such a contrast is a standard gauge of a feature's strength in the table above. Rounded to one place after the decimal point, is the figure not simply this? 1.2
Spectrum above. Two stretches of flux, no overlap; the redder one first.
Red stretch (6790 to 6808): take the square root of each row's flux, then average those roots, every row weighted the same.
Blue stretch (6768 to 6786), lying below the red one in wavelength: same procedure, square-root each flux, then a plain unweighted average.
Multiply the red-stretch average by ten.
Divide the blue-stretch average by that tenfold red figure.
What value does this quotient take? 0.102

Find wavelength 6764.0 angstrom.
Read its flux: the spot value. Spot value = 21.18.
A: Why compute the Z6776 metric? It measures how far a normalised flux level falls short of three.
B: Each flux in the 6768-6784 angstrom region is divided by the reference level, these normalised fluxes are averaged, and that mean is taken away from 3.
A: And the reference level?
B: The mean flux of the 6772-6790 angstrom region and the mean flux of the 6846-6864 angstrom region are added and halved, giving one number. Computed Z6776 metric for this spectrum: 1.93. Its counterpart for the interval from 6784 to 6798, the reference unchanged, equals 2.00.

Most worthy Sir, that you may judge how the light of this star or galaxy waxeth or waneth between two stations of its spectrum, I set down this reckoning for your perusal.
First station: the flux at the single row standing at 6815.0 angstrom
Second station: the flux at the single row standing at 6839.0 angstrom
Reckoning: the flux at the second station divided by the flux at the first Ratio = 0.91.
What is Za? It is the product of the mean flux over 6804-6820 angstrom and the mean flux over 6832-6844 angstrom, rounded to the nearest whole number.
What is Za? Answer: 393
